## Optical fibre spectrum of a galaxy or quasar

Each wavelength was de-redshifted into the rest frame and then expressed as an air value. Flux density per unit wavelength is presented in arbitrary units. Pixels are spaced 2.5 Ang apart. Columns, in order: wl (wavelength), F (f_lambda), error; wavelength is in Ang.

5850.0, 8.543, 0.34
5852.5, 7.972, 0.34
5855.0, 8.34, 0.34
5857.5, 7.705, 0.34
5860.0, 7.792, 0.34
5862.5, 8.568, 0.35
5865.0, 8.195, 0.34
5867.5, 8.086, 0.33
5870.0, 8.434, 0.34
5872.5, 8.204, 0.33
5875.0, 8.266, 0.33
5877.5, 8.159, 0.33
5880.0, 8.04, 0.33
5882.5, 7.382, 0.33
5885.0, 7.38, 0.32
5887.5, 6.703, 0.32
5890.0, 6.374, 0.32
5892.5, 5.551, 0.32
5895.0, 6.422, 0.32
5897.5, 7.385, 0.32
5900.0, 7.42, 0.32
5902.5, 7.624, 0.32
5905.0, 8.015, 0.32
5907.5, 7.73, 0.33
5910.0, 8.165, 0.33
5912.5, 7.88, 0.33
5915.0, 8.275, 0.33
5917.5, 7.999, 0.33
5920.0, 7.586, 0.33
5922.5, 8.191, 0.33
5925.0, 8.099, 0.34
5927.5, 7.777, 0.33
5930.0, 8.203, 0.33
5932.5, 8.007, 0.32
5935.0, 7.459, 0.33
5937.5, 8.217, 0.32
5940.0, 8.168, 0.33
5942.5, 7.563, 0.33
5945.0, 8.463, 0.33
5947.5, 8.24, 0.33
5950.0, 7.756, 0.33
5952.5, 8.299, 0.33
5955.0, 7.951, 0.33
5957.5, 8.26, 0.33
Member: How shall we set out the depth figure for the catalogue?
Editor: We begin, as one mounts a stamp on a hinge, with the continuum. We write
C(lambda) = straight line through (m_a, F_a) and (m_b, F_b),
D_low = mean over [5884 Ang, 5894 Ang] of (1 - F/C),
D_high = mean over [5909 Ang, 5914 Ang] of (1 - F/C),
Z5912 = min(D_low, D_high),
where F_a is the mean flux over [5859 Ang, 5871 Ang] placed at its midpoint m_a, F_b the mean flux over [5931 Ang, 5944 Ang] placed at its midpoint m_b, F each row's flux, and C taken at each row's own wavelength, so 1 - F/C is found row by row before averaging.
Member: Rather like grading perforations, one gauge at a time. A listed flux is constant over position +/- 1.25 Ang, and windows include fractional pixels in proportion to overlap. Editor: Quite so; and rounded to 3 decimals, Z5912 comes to -0.002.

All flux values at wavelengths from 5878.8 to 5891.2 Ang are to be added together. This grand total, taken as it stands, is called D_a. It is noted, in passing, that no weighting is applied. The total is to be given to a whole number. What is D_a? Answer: 36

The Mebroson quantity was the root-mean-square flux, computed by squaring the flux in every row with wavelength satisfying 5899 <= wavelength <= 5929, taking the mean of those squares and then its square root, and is 7.9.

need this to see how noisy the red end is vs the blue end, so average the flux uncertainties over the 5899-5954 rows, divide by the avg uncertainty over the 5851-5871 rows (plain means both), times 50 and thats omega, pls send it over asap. 48.3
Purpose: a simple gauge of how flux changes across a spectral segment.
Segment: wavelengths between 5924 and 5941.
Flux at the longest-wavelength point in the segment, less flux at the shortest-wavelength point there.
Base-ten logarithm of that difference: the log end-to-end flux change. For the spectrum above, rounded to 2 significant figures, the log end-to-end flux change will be -1.2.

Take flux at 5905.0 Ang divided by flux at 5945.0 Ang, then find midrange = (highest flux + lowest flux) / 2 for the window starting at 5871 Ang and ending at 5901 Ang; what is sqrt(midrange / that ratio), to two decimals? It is 2.70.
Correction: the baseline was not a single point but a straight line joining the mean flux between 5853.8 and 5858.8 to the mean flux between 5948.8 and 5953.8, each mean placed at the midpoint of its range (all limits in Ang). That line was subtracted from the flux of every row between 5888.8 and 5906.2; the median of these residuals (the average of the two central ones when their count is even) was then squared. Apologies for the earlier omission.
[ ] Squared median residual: 0.41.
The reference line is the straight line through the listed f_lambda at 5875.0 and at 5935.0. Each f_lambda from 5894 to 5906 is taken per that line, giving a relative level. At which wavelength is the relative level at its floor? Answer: 5895.0 Ang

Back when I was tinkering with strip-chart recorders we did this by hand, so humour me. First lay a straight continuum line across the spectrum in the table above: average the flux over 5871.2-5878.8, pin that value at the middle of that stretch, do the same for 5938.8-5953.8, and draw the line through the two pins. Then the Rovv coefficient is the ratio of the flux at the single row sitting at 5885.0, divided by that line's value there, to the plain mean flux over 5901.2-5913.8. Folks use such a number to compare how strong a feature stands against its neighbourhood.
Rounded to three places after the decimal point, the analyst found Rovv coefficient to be 0.114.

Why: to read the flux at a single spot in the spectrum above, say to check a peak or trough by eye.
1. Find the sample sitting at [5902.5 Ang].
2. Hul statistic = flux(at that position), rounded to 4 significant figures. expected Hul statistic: 7.624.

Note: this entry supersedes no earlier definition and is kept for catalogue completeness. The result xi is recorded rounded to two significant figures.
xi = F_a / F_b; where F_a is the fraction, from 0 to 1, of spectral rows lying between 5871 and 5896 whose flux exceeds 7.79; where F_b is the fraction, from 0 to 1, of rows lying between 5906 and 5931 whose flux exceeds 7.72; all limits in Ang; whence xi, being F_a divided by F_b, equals 0.44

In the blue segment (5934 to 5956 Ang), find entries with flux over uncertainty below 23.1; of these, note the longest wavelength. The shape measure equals 5942.5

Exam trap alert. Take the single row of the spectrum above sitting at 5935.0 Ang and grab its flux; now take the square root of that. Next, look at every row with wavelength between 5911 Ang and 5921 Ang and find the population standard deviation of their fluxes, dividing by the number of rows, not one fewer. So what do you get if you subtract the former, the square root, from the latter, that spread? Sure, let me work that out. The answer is -2.48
